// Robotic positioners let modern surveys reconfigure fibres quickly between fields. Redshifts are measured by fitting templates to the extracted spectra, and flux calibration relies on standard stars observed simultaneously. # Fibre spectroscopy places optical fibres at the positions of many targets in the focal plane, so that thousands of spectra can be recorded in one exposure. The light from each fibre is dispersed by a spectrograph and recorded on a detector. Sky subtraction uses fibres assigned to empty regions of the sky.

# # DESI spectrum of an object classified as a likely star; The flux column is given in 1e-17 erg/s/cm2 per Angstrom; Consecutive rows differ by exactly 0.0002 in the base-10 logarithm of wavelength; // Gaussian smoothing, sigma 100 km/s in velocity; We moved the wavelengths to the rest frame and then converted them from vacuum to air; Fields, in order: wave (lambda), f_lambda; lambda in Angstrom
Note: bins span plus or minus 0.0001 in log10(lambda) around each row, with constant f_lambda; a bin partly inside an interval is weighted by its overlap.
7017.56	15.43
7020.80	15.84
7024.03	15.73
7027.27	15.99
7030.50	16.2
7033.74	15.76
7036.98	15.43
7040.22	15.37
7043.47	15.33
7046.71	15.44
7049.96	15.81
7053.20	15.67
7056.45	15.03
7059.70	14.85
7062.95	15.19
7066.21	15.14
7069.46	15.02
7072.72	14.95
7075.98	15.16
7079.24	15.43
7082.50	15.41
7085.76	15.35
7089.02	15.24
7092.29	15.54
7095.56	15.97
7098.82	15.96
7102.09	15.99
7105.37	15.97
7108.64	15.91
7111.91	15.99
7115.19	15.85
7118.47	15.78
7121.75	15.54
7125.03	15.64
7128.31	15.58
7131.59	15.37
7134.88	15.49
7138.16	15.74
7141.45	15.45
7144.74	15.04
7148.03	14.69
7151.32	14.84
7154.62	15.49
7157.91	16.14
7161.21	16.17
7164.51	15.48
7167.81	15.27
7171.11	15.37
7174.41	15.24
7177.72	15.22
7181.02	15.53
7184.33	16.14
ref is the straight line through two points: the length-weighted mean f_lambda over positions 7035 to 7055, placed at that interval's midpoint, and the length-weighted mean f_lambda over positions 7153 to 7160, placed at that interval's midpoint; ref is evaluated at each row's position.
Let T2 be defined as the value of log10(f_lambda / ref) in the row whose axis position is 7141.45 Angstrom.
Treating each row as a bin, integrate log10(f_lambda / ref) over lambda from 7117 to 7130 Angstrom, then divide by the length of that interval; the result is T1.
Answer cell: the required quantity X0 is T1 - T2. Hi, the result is 0.007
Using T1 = -0.003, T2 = -0.010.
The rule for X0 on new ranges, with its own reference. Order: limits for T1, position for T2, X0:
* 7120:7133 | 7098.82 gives -0.014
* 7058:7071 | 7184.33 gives -0.020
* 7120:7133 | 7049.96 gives -0.014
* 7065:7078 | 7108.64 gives -0.020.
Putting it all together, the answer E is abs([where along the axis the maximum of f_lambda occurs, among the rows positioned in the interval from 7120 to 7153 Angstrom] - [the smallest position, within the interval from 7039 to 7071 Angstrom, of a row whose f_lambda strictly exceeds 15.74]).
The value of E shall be 88.2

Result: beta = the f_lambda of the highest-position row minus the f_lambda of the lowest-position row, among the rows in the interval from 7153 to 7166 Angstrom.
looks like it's 0.0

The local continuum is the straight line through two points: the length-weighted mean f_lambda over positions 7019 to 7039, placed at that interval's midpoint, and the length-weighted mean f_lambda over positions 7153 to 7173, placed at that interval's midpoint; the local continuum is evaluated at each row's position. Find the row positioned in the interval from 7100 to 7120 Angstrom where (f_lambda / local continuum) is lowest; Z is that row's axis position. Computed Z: 7118.47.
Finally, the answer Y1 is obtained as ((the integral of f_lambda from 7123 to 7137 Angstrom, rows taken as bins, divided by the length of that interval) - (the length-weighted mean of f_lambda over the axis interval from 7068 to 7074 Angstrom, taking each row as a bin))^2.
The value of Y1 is 0.31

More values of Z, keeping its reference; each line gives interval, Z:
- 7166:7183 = 7177.72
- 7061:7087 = 7072.72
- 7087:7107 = 7089.02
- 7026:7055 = 7043.47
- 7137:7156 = 7148.03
